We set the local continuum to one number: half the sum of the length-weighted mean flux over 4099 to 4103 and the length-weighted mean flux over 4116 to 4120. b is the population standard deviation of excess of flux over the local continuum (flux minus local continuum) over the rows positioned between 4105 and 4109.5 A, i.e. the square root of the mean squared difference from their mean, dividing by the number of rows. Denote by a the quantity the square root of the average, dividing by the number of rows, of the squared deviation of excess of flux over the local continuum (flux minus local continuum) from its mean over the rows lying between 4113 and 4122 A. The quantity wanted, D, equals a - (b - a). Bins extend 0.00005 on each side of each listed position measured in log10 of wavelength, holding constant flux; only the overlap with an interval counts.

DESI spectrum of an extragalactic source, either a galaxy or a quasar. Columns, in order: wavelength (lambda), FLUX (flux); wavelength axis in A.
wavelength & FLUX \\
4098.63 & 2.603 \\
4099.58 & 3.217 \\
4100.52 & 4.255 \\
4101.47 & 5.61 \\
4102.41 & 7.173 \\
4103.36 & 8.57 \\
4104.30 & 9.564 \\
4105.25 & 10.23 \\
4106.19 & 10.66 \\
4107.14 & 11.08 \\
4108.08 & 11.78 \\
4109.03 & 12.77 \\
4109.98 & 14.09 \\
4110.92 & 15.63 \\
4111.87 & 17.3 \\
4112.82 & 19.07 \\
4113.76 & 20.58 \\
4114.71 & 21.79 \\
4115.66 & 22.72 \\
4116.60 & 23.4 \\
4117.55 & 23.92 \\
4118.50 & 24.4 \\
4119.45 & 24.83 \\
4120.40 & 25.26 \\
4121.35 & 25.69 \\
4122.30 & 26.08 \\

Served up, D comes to 2.3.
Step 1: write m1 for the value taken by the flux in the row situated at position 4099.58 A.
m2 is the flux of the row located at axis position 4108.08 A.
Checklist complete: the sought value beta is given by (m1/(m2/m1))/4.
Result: 0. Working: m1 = 3.217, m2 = 11.78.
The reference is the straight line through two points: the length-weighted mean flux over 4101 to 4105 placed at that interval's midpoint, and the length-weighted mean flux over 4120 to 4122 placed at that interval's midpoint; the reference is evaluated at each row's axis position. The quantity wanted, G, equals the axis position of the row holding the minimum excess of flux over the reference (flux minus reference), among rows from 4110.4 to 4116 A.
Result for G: 4110.92 A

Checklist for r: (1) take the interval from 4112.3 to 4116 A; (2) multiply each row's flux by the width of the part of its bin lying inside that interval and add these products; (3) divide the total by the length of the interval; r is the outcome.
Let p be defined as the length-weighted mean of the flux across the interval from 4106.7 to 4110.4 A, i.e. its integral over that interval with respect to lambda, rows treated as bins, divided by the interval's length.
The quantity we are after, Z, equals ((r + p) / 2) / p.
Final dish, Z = 1.3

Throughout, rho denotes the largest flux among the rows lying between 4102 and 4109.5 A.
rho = 12.77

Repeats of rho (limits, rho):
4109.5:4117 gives 23.4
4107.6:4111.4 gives 15.63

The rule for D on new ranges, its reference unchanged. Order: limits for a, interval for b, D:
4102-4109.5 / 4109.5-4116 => 0.4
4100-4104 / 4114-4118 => 2.4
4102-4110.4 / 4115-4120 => 3.2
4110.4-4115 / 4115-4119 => 3.8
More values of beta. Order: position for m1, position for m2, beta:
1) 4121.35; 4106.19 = 15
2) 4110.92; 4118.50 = 3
